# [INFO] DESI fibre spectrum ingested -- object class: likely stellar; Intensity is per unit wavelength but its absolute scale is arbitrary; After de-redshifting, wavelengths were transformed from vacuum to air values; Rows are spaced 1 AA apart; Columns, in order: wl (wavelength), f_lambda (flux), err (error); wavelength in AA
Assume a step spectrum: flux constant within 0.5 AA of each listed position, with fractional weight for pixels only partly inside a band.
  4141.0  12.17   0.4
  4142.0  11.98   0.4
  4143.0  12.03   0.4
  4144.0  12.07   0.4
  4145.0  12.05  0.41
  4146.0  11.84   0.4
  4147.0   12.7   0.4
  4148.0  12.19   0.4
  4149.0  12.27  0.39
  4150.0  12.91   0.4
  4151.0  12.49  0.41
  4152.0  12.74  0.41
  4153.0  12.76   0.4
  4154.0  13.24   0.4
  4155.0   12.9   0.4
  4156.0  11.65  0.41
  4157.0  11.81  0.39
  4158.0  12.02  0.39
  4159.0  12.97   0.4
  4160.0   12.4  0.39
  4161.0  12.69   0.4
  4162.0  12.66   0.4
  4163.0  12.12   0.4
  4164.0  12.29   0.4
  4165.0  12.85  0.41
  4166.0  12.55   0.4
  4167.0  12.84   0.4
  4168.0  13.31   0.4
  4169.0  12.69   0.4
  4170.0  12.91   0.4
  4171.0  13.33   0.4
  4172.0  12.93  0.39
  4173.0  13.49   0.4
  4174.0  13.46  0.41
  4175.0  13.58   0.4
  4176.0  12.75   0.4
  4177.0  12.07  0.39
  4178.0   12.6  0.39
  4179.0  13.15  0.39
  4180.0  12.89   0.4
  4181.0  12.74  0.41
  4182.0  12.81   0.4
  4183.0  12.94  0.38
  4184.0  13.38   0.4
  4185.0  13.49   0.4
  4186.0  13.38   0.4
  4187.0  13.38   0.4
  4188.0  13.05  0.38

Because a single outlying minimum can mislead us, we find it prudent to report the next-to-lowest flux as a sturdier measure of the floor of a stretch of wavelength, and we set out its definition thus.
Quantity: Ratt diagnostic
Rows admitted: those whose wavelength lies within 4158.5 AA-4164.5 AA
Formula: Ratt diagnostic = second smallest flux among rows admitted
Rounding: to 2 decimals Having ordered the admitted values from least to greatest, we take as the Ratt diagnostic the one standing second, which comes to 12.29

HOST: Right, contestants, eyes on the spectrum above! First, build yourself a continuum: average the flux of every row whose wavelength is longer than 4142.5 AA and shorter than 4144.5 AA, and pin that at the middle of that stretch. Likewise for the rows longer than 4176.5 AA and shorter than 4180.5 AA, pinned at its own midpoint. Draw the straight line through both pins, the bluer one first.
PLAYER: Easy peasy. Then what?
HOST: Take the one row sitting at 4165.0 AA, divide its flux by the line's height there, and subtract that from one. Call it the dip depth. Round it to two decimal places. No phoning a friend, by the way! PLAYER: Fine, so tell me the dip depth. -0.03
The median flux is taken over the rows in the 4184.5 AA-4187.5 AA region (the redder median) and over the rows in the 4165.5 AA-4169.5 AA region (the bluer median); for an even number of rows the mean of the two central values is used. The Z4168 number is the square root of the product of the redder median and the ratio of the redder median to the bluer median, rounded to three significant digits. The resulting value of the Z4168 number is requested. 3.74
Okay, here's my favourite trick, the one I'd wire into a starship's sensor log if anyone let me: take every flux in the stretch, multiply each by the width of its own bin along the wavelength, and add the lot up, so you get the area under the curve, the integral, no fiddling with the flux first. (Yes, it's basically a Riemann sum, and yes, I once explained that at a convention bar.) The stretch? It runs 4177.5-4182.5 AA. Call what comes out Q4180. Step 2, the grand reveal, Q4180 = 64.2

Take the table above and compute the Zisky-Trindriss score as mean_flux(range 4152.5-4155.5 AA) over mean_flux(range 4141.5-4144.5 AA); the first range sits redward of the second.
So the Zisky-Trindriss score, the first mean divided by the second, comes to 1.08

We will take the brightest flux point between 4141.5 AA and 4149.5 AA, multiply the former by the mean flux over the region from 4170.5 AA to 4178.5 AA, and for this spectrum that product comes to 165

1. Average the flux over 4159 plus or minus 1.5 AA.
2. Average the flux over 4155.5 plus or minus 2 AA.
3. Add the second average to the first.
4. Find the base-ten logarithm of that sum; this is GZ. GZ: 1.40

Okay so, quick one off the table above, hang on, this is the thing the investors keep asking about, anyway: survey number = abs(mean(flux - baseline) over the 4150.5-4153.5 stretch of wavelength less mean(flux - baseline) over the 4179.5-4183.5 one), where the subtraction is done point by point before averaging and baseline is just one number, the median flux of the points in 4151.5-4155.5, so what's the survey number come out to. 0.2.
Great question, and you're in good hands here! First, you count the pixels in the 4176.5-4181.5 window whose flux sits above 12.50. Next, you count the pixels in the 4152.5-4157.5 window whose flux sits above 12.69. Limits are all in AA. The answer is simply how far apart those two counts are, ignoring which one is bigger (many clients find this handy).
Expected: 1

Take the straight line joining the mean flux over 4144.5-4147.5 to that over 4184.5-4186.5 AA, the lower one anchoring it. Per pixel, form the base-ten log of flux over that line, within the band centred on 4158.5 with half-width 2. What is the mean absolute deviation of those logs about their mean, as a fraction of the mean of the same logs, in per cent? -121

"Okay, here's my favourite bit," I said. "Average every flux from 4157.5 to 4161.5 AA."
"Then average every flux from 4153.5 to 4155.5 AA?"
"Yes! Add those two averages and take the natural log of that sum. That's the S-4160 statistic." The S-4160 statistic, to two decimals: 3.24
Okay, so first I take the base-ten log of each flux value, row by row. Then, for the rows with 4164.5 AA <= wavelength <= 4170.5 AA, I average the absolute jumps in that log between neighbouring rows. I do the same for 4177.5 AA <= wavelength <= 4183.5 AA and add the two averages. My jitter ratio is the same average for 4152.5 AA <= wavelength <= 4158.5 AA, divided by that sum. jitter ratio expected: 0.83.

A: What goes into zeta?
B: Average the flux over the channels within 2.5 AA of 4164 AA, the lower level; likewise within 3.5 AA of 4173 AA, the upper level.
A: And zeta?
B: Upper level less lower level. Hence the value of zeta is 0.7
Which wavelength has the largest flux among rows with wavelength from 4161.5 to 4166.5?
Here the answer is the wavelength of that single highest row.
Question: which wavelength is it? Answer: 4165.0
